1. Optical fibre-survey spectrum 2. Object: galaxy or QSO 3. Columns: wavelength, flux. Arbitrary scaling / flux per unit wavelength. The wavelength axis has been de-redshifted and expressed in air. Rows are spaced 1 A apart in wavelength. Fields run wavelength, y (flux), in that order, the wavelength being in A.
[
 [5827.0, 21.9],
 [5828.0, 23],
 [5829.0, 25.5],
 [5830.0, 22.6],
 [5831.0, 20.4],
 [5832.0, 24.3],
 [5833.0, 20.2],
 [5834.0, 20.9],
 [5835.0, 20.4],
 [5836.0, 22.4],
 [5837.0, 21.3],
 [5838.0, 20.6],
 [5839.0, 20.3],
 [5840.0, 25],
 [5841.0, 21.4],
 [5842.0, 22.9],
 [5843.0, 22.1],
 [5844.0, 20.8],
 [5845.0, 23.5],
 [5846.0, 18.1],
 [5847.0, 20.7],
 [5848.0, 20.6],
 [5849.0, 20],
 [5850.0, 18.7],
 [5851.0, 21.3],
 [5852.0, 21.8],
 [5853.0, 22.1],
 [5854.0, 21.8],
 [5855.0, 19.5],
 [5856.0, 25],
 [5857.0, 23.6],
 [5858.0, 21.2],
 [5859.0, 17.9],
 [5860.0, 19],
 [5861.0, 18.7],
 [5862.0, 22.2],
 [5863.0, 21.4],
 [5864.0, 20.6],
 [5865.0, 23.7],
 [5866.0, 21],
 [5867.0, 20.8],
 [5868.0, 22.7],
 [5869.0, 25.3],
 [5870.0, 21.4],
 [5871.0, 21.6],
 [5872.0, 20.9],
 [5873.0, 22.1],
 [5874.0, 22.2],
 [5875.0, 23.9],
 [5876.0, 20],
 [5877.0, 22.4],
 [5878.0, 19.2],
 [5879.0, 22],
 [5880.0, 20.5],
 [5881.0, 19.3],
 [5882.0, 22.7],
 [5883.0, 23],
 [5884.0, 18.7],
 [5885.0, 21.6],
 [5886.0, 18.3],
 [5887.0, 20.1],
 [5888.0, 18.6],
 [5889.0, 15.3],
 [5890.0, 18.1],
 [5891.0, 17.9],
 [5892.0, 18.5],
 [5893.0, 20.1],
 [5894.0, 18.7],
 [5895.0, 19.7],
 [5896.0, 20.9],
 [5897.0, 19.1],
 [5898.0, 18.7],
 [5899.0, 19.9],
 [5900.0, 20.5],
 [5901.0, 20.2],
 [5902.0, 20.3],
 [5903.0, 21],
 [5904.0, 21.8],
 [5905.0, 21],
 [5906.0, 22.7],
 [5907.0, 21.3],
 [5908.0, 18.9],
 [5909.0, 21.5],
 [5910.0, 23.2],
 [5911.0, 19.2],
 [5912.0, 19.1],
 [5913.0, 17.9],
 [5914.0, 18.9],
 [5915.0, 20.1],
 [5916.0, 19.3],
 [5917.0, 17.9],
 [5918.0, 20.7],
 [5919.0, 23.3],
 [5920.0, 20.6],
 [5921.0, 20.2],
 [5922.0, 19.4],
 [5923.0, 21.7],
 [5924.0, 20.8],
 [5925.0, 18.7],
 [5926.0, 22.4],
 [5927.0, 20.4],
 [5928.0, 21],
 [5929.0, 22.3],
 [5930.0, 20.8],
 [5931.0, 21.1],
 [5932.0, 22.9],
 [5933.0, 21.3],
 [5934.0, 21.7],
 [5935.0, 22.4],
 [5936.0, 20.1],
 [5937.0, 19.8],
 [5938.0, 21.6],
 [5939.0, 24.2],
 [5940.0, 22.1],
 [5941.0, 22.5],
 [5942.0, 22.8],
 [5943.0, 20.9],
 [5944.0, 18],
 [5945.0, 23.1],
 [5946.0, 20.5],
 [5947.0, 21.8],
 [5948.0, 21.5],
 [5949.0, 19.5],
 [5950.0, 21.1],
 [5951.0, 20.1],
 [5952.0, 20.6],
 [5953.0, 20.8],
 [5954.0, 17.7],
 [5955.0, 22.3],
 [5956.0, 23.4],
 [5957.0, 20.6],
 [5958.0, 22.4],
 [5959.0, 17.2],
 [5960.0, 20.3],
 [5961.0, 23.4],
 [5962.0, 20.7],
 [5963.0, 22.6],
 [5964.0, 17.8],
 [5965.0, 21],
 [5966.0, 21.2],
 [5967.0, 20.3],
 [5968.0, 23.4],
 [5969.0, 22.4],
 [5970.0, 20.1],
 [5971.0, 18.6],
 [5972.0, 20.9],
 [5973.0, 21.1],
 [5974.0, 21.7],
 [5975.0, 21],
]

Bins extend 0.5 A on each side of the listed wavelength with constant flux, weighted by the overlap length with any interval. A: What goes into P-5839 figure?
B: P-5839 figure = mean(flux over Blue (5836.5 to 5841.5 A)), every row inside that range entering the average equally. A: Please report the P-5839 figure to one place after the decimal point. 21.7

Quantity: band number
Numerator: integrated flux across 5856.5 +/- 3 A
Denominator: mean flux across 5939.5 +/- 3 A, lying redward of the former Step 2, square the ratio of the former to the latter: 34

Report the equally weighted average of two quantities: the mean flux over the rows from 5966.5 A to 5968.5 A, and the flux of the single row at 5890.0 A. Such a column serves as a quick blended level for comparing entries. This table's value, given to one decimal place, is 20.0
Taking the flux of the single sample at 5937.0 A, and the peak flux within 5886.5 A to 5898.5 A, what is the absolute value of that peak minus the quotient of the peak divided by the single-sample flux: 19.8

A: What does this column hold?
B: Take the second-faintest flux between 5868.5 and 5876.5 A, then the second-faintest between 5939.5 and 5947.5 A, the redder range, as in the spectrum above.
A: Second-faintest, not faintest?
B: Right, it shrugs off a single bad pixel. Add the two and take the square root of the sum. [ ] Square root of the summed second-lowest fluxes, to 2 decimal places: 6.43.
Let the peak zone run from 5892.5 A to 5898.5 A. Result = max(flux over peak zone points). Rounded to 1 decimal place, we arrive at 20.9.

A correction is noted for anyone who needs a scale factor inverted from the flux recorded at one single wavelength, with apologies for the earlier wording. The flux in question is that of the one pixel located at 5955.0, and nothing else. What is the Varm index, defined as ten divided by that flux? 0.45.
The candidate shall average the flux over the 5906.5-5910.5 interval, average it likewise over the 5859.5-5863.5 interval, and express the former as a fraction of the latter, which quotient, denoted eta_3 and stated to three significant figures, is 1.04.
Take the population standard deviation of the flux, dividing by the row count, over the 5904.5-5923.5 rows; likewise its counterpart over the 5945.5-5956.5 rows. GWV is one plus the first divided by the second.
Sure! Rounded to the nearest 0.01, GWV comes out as 2.11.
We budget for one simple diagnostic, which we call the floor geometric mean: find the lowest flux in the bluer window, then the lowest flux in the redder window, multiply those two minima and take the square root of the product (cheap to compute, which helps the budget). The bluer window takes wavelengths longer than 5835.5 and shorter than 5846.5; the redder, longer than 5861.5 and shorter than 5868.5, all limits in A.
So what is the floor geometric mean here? 19.3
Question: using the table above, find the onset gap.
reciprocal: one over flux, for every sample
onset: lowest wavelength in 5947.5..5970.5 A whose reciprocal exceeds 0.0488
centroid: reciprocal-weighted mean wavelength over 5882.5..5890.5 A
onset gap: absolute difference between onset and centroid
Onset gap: 62.3 A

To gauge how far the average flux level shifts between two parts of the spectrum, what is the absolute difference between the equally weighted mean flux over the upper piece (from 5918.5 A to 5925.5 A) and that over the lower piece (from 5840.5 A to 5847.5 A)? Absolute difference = 0.686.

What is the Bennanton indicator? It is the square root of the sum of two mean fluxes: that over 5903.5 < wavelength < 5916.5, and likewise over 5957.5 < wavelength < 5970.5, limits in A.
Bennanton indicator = 6.43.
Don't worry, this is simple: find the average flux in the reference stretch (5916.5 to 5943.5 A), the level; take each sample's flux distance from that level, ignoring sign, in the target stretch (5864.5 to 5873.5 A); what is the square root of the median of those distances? 0.67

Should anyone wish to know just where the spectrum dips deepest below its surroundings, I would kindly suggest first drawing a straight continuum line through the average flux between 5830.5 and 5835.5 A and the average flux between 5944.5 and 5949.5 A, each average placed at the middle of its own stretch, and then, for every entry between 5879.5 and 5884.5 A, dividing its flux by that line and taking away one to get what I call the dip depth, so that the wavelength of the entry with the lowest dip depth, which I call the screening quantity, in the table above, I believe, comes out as 5884.0 A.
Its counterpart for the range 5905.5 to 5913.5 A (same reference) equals 5913.0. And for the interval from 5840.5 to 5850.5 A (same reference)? 5846.0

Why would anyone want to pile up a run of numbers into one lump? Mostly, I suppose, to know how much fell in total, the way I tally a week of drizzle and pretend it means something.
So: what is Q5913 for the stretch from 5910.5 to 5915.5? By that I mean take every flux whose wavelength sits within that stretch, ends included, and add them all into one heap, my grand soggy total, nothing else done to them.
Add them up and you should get 95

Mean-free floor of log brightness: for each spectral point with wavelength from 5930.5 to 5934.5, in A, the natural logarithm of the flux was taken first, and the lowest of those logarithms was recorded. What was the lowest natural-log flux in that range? 3.05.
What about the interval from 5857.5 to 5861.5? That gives 2.88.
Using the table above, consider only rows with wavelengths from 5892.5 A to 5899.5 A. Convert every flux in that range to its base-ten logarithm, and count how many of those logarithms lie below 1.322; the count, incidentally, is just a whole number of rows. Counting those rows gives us 7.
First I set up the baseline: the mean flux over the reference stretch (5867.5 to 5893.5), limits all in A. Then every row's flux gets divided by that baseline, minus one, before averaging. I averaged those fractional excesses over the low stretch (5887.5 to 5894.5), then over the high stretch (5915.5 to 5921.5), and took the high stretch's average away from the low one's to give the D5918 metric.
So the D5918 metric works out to -0.10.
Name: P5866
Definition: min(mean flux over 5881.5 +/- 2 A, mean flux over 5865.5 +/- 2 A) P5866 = 21.4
